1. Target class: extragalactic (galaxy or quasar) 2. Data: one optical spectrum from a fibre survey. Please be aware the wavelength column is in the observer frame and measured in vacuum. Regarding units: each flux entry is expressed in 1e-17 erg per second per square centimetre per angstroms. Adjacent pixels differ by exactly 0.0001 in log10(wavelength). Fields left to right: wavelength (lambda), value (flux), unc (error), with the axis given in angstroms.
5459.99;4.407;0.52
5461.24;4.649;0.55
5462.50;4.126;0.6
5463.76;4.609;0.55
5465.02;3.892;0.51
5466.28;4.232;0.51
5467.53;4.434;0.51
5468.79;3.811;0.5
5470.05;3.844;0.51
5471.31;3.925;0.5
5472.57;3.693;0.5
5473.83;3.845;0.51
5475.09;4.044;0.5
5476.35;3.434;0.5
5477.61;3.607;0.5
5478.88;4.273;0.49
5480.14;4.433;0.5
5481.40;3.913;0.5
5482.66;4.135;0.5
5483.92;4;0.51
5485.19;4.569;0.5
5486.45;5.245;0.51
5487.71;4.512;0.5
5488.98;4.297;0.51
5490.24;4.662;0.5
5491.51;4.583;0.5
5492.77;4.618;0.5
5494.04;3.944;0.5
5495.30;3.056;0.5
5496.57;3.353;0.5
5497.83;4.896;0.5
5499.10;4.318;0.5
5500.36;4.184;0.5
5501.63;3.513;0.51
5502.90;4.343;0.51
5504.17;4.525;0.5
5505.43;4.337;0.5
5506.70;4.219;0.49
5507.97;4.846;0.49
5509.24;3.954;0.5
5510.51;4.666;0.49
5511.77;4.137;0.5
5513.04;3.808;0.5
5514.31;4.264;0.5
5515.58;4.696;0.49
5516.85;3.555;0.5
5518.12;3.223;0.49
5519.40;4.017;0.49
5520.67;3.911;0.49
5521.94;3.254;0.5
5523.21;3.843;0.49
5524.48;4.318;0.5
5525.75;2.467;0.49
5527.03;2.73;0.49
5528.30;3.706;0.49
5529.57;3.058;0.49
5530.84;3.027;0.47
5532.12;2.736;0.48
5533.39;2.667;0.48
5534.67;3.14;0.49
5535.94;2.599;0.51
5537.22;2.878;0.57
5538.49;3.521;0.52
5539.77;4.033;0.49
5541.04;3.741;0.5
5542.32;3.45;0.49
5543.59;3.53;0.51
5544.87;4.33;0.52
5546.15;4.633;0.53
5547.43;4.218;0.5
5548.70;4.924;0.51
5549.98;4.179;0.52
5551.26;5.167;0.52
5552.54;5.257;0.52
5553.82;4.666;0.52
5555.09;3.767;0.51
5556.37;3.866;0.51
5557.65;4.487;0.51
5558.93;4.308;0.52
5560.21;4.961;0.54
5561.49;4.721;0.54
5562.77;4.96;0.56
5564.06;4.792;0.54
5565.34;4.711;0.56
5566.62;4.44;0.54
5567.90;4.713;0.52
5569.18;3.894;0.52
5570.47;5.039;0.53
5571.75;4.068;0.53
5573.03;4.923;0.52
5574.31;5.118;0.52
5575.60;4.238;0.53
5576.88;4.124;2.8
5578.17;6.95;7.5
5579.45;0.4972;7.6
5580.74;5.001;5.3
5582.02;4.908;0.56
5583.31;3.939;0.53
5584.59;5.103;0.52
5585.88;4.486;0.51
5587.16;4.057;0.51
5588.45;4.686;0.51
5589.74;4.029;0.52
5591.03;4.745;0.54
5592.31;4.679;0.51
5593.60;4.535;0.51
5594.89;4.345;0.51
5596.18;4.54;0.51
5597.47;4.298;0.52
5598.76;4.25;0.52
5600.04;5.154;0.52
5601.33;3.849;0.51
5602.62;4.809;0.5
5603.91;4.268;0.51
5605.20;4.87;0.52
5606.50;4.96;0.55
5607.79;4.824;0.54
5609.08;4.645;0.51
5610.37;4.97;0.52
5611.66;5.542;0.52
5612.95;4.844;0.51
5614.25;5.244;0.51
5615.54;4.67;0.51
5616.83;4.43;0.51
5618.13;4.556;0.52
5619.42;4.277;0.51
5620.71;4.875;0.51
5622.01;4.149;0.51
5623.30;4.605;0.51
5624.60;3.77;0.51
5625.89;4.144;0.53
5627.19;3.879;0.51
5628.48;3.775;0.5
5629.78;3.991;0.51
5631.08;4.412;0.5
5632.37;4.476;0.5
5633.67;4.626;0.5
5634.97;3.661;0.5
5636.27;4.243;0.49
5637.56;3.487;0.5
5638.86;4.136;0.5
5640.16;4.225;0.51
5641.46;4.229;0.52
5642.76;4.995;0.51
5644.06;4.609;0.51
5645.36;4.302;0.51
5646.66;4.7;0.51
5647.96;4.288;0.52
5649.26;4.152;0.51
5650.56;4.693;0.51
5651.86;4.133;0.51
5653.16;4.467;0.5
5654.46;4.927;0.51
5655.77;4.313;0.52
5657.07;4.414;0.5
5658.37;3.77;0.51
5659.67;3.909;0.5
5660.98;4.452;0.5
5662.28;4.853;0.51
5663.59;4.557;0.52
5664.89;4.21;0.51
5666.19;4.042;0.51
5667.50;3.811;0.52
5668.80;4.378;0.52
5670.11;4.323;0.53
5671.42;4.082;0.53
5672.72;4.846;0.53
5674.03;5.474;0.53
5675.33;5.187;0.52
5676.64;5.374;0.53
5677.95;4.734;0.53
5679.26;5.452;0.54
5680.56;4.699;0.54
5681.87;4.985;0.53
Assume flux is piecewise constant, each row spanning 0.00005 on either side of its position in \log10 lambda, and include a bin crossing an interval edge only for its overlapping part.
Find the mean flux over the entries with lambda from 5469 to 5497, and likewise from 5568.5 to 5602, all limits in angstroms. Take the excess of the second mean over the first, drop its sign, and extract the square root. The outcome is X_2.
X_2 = 0.59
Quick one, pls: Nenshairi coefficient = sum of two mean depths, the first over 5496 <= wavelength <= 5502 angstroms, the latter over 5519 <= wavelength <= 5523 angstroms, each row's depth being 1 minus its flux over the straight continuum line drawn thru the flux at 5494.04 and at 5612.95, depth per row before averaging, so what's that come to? 0.08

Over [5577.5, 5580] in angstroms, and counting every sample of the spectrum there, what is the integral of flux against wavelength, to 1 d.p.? 9.6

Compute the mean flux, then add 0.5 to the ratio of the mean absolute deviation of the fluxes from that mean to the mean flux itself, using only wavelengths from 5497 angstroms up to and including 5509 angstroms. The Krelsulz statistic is 0.562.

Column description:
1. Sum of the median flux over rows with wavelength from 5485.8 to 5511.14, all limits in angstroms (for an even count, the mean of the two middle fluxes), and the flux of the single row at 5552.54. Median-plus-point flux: 9.60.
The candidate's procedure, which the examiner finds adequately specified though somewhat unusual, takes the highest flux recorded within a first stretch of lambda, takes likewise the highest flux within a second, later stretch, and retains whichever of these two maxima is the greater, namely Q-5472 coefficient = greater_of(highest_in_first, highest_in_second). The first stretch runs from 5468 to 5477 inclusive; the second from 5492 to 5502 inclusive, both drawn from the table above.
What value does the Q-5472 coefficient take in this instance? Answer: 4.9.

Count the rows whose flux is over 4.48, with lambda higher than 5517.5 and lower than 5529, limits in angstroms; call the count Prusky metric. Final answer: 0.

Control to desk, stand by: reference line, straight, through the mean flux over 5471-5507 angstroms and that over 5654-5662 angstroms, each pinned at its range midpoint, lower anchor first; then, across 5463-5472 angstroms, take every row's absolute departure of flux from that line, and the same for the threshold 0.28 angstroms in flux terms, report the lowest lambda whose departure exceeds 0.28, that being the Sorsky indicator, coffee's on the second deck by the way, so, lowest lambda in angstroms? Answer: 5463.76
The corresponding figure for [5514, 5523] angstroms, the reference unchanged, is 5515.58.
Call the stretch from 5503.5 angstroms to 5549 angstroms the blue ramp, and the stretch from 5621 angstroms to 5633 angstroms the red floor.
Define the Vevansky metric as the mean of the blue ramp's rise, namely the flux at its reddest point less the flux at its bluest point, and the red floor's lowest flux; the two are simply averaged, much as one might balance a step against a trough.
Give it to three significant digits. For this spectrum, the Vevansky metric 2.08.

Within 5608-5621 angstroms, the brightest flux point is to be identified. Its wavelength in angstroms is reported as 5611.66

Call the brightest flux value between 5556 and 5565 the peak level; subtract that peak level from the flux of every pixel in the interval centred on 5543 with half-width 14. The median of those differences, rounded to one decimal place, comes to -1.2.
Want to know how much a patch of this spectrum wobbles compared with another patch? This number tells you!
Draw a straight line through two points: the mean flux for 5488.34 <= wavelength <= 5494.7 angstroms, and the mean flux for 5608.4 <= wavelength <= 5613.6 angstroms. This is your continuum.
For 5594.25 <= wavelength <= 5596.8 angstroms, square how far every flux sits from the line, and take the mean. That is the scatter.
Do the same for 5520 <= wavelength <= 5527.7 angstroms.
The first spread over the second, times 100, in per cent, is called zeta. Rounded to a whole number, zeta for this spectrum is 14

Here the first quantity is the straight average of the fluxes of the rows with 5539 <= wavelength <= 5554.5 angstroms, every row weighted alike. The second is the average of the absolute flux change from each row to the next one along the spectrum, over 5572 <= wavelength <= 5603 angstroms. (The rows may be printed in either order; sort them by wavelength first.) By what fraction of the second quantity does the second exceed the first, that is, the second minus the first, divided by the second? -3.1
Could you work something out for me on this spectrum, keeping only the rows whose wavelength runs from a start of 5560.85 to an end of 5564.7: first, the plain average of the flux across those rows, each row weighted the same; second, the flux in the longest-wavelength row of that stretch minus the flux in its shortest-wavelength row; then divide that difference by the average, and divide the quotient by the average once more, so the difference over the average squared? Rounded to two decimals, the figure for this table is 0.00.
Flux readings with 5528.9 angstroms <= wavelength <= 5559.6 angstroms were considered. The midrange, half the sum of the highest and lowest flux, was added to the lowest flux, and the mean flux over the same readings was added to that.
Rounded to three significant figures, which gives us 10.4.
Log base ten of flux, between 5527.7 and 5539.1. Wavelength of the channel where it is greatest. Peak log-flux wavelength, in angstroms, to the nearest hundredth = 5528.30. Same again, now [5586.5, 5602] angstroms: 5600.04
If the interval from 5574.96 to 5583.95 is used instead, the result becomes 5578.17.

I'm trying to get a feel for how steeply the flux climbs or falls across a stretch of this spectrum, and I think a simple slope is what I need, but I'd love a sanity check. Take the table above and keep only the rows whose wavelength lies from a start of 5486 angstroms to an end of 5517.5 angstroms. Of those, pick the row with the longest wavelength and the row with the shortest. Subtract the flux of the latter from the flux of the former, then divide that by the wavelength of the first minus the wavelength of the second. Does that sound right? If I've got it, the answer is -0.056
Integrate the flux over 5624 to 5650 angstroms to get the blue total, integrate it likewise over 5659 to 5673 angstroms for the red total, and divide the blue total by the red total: 1.8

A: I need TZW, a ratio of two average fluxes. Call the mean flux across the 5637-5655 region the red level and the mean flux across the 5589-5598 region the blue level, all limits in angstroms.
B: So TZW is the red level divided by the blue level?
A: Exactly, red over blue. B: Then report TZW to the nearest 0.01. 0.98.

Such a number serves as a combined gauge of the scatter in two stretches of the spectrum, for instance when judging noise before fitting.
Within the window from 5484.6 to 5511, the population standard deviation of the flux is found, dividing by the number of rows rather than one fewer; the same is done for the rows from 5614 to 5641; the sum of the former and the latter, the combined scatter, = 0.93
